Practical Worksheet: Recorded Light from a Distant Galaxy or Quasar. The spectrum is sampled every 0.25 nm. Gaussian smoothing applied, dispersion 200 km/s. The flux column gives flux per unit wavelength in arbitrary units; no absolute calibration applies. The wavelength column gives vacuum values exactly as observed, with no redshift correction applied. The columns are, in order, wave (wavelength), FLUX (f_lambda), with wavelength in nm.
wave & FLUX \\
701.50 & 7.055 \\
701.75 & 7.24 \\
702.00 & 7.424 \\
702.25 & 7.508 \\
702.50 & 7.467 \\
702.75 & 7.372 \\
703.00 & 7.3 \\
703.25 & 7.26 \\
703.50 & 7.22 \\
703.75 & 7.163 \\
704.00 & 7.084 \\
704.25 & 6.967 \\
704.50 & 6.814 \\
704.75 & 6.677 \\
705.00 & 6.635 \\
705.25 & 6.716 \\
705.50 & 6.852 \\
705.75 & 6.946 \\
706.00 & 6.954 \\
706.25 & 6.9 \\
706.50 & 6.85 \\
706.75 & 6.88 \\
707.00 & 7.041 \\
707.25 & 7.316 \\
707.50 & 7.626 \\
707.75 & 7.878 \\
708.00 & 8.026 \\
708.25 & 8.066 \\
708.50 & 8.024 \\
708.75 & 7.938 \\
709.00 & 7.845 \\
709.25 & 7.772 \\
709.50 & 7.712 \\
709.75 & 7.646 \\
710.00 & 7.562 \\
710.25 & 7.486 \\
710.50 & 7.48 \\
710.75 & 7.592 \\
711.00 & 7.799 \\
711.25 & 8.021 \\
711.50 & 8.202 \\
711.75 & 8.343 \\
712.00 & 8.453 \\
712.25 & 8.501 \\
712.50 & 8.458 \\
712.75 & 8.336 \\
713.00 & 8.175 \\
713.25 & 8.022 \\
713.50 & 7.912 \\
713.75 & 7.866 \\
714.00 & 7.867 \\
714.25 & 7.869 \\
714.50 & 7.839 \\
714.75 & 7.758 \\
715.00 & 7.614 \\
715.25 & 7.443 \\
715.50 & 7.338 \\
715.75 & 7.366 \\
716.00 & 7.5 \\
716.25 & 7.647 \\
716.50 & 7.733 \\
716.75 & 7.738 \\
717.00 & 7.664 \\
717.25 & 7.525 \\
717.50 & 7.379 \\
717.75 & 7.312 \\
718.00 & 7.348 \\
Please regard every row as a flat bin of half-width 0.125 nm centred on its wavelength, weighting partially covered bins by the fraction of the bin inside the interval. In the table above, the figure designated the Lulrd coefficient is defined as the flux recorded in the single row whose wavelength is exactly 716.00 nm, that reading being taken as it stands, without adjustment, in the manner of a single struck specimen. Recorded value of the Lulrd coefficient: 7.5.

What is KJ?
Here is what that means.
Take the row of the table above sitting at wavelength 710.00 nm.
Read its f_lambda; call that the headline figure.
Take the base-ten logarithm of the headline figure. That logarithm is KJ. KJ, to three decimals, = 0.879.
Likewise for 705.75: 0.842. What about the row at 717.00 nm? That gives 0.884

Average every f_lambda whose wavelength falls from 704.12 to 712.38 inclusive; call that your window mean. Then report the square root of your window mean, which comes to 2.74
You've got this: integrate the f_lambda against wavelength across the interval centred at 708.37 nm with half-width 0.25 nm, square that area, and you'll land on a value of 16.2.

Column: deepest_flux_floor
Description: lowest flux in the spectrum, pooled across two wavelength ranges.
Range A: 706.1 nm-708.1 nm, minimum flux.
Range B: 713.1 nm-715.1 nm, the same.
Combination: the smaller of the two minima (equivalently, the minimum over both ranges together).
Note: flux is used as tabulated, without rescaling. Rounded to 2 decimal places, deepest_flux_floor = 6.85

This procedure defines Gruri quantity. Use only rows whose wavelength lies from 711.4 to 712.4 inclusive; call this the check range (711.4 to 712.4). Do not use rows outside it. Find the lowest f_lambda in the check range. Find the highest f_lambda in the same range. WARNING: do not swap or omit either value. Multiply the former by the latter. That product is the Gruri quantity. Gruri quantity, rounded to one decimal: 69.7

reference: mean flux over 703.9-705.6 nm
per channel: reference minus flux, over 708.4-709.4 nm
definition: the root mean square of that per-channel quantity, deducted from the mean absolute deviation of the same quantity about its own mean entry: -1.0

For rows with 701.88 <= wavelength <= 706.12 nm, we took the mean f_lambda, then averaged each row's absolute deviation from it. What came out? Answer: 0.24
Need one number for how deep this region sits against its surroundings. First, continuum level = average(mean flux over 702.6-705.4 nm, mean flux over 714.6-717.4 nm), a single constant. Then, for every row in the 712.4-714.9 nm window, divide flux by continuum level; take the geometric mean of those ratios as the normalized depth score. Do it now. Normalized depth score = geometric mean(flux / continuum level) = 1.10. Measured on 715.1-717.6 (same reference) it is 1.03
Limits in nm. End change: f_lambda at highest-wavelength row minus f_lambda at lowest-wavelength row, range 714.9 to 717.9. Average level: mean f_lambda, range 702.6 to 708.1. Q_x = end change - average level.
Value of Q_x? -7.41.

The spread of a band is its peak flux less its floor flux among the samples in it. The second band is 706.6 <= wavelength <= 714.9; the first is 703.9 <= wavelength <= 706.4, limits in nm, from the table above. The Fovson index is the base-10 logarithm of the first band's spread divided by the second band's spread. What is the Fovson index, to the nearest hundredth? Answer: -0.56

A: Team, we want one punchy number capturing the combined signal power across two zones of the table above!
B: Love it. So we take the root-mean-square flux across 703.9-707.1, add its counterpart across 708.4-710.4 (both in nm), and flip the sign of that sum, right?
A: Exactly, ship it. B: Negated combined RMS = -14.6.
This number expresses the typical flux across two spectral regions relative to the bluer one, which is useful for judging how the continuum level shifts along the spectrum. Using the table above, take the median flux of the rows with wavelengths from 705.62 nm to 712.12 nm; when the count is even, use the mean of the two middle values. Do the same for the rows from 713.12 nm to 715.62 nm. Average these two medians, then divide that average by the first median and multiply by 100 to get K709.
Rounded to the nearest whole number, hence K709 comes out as 101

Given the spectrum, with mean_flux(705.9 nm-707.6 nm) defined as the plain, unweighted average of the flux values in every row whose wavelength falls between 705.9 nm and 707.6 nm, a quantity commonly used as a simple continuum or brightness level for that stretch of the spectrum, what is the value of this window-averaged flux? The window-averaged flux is 7.1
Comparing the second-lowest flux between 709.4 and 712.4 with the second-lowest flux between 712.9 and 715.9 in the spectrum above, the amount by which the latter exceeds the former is -0.1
